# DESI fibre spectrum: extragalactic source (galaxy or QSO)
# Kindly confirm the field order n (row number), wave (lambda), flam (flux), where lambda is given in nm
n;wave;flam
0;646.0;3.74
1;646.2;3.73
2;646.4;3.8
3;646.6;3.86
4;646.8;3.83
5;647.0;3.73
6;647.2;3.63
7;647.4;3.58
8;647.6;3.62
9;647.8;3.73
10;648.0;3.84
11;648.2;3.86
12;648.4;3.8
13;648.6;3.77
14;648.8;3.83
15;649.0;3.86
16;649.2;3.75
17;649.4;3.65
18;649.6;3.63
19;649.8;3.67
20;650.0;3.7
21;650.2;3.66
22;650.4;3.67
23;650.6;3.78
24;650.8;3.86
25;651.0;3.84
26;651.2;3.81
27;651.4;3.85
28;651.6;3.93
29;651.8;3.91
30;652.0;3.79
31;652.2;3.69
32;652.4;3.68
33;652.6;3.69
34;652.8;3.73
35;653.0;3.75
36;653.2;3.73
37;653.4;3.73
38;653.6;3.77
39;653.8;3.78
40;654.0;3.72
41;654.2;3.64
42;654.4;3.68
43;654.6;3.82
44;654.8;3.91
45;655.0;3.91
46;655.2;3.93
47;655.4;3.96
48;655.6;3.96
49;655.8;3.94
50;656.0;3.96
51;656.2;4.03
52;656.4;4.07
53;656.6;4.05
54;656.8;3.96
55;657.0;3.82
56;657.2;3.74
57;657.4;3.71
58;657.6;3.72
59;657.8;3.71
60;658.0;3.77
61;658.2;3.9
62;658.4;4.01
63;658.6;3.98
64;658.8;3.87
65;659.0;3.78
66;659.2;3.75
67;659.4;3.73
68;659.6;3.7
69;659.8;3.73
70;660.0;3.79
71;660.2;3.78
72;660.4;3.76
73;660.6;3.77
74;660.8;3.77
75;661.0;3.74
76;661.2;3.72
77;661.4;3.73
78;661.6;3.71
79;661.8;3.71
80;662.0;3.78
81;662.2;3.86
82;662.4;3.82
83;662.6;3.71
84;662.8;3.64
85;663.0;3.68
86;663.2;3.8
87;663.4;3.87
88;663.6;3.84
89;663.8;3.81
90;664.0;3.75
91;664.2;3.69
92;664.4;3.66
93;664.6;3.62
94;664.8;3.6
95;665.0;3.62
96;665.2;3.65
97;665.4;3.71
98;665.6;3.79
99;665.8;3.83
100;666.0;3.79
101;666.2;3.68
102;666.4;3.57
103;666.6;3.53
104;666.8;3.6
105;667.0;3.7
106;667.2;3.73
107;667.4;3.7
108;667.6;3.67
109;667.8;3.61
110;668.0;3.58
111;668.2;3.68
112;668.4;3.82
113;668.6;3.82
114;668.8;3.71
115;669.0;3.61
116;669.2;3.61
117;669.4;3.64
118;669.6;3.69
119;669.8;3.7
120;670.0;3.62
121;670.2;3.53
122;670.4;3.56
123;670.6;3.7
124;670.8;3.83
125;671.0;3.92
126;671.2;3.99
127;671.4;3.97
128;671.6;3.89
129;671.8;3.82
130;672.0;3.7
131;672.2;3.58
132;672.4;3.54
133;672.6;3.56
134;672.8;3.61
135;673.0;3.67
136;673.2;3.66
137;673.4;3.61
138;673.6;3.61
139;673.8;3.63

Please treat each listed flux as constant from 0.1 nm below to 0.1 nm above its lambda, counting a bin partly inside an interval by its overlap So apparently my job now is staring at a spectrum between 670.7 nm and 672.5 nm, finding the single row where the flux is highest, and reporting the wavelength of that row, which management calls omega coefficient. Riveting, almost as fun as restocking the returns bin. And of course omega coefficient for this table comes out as 671.2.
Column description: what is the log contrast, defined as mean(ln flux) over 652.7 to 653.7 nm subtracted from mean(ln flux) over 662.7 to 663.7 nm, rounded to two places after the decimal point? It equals 0.01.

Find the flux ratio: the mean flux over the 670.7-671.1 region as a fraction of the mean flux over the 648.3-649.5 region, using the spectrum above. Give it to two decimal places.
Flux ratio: 1.03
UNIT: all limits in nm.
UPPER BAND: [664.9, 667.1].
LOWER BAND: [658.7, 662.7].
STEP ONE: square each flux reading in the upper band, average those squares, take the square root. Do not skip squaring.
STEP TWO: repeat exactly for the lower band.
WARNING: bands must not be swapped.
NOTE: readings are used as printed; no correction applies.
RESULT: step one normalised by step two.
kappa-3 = 0.9786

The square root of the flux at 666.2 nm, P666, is 1.92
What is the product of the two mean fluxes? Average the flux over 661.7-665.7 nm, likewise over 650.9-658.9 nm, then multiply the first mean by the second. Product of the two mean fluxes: 14.3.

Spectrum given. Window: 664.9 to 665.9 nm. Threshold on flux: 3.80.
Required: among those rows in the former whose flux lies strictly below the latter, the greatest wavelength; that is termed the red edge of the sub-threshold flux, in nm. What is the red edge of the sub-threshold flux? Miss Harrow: 665.6 nm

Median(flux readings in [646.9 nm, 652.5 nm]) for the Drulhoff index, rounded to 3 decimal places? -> 3.760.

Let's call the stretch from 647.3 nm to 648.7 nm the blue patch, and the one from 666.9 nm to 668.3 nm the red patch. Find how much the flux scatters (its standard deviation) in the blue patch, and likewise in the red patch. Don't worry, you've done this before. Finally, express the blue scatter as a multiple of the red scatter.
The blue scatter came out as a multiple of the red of 2.0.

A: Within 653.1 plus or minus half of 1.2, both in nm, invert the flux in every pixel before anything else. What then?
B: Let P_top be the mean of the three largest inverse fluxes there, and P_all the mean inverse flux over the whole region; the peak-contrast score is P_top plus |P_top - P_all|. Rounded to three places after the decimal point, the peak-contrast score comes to 0.270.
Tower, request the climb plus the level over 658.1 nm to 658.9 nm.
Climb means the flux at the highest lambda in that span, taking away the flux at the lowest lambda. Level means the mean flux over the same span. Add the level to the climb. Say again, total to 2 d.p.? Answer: 3.91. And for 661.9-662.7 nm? 3.72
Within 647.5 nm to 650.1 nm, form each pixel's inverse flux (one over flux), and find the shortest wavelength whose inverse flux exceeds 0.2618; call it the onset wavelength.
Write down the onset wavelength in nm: 647.6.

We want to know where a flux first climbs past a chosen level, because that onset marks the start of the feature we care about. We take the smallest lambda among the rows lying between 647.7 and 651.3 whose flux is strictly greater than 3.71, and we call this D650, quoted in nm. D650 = 647.8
